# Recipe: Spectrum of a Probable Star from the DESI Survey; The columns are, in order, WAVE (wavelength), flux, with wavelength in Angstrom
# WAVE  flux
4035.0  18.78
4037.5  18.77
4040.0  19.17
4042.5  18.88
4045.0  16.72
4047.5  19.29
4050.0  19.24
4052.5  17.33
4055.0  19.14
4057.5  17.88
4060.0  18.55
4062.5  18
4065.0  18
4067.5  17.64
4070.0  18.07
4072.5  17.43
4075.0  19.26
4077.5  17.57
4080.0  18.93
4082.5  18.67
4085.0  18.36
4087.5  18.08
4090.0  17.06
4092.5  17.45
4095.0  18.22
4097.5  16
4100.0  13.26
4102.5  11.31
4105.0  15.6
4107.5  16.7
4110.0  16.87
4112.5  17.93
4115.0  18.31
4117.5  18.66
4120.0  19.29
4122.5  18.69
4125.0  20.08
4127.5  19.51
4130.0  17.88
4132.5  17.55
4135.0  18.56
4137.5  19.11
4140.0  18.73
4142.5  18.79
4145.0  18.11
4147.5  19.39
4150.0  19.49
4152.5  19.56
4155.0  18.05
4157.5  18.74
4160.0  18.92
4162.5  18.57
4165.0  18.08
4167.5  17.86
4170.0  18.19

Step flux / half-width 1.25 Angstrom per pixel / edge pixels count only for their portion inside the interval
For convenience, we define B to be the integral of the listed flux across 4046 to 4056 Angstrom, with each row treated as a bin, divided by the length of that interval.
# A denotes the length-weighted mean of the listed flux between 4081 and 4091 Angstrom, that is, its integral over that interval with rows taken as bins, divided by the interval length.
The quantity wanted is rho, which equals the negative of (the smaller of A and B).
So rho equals -18.1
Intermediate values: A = 18.1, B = 18.7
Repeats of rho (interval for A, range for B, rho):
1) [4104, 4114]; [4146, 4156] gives -16.8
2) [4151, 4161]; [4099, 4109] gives -14.3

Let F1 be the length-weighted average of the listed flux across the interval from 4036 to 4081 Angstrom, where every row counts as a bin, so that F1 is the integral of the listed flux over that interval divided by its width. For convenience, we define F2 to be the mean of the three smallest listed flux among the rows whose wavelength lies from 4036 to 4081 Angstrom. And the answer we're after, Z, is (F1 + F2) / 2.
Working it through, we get 17.7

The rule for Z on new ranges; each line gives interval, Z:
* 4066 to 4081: 17.8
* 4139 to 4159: 18.6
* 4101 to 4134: 16.0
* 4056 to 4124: 15.4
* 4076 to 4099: 17.3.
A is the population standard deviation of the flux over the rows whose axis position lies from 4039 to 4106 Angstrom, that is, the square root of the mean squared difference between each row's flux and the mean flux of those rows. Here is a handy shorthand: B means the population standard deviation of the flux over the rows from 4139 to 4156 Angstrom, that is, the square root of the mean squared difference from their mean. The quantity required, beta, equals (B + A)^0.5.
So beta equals 1.54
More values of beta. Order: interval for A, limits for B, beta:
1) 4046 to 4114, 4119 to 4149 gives 1.56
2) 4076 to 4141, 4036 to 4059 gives 1.66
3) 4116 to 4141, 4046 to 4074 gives 1.18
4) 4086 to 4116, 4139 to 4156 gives 1.62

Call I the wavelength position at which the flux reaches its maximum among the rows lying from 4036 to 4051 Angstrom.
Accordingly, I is 4047.5 Angstrom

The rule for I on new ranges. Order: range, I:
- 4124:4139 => 4125.0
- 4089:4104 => 4095.0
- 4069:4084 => 4075.0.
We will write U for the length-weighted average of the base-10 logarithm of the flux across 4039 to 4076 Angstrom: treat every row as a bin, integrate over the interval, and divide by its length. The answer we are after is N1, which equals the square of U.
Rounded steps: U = 1.26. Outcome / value 1.59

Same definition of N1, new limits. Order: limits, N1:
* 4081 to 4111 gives 1.47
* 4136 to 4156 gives 1.63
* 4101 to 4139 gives 1.55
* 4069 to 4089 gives 1.59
